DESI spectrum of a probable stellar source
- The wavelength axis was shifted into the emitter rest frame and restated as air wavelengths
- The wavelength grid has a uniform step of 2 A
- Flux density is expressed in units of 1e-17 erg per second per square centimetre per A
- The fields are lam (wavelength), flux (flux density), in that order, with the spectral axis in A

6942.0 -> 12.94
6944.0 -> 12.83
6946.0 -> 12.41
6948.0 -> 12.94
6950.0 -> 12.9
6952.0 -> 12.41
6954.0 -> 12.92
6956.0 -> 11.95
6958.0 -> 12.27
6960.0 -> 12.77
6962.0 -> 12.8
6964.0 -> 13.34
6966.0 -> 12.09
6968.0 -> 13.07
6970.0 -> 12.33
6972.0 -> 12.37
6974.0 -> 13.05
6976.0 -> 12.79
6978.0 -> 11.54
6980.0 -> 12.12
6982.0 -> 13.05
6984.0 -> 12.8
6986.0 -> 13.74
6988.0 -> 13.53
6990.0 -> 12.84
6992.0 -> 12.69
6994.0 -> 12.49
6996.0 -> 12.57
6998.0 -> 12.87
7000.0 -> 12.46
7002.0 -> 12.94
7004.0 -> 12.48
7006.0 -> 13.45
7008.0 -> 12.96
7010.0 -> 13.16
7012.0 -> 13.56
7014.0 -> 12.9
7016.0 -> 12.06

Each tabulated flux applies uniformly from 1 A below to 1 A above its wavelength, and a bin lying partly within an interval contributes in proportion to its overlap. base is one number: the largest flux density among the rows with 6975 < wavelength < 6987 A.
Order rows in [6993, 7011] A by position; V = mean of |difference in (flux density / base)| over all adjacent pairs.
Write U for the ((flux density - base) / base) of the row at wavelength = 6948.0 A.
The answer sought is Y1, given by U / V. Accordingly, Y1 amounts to -1.9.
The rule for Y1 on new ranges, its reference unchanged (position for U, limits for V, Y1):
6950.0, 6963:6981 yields -1.2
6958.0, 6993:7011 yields -3.5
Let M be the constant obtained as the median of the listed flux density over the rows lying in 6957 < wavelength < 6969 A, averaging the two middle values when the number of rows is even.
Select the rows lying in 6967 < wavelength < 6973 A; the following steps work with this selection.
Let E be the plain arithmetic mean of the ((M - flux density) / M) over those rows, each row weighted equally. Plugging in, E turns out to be 0.02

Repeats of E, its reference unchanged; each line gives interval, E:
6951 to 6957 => 0.03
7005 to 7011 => -0.03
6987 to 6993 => -0.02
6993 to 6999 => 0.01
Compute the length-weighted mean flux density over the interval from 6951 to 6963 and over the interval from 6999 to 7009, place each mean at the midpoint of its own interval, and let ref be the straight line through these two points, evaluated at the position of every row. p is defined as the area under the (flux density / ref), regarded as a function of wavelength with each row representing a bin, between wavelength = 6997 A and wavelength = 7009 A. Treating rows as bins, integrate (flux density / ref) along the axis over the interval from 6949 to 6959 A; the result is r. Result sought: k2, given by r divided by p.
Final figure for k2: 0.8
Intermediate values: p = 12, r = 10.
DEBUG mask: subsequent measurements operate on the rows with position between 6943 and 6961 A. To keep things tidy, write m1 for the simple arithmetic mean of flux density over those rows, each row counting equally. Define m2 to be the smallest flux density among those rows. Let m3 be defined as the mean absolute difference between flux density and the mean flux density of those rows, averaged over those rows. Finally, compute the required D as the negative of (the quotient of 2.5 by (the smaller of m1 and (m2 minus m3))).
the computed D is -0.215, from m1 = 12.6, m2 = 11.95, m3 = 0.30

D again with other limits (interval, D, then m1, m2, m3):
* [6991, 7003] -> -0.203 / 12.7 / 12.46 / 0.16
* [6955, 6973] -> -0.216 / 12.6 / 11.95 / 0.39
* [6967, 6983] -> -0.225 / 12.5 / 11.54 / 0.45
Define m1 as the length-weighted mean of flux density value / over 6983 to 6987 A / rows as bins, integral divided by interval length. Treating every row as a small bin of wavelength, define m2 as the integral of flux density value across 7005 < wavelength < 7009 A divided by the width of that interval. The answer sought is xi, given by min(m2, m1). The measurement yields 13.2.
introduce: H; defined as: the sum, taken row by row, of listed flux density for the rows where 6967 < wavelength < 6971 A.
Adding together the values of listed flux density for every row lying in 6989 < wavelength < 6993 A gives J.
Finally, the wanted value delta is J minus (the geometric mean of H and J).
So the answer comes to 0.07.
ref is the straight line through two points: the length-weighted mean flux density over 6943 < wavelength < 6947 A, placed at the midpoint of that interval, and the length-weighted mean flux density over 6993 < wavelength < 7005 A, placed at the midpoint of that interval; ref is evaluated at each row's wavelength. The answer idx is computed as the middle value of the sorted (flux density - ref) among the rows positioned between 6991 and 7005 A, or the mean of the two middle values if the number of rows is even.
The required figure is -0.1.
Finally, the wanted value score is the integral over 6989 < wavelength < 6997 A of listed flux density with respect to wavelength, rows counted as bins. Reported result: 101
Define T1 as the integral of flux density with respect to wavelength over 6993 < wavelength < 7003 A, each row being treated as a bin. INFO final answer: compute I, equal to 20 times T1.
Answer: 2533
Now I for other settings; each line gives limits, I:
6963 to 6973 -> 2528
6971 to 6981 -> 2475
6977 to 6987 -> 2530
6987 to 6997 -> 2565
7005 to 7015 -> 2641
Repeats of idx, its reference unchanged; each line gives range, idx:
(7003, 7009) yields 0.3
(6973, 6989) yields 0.3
